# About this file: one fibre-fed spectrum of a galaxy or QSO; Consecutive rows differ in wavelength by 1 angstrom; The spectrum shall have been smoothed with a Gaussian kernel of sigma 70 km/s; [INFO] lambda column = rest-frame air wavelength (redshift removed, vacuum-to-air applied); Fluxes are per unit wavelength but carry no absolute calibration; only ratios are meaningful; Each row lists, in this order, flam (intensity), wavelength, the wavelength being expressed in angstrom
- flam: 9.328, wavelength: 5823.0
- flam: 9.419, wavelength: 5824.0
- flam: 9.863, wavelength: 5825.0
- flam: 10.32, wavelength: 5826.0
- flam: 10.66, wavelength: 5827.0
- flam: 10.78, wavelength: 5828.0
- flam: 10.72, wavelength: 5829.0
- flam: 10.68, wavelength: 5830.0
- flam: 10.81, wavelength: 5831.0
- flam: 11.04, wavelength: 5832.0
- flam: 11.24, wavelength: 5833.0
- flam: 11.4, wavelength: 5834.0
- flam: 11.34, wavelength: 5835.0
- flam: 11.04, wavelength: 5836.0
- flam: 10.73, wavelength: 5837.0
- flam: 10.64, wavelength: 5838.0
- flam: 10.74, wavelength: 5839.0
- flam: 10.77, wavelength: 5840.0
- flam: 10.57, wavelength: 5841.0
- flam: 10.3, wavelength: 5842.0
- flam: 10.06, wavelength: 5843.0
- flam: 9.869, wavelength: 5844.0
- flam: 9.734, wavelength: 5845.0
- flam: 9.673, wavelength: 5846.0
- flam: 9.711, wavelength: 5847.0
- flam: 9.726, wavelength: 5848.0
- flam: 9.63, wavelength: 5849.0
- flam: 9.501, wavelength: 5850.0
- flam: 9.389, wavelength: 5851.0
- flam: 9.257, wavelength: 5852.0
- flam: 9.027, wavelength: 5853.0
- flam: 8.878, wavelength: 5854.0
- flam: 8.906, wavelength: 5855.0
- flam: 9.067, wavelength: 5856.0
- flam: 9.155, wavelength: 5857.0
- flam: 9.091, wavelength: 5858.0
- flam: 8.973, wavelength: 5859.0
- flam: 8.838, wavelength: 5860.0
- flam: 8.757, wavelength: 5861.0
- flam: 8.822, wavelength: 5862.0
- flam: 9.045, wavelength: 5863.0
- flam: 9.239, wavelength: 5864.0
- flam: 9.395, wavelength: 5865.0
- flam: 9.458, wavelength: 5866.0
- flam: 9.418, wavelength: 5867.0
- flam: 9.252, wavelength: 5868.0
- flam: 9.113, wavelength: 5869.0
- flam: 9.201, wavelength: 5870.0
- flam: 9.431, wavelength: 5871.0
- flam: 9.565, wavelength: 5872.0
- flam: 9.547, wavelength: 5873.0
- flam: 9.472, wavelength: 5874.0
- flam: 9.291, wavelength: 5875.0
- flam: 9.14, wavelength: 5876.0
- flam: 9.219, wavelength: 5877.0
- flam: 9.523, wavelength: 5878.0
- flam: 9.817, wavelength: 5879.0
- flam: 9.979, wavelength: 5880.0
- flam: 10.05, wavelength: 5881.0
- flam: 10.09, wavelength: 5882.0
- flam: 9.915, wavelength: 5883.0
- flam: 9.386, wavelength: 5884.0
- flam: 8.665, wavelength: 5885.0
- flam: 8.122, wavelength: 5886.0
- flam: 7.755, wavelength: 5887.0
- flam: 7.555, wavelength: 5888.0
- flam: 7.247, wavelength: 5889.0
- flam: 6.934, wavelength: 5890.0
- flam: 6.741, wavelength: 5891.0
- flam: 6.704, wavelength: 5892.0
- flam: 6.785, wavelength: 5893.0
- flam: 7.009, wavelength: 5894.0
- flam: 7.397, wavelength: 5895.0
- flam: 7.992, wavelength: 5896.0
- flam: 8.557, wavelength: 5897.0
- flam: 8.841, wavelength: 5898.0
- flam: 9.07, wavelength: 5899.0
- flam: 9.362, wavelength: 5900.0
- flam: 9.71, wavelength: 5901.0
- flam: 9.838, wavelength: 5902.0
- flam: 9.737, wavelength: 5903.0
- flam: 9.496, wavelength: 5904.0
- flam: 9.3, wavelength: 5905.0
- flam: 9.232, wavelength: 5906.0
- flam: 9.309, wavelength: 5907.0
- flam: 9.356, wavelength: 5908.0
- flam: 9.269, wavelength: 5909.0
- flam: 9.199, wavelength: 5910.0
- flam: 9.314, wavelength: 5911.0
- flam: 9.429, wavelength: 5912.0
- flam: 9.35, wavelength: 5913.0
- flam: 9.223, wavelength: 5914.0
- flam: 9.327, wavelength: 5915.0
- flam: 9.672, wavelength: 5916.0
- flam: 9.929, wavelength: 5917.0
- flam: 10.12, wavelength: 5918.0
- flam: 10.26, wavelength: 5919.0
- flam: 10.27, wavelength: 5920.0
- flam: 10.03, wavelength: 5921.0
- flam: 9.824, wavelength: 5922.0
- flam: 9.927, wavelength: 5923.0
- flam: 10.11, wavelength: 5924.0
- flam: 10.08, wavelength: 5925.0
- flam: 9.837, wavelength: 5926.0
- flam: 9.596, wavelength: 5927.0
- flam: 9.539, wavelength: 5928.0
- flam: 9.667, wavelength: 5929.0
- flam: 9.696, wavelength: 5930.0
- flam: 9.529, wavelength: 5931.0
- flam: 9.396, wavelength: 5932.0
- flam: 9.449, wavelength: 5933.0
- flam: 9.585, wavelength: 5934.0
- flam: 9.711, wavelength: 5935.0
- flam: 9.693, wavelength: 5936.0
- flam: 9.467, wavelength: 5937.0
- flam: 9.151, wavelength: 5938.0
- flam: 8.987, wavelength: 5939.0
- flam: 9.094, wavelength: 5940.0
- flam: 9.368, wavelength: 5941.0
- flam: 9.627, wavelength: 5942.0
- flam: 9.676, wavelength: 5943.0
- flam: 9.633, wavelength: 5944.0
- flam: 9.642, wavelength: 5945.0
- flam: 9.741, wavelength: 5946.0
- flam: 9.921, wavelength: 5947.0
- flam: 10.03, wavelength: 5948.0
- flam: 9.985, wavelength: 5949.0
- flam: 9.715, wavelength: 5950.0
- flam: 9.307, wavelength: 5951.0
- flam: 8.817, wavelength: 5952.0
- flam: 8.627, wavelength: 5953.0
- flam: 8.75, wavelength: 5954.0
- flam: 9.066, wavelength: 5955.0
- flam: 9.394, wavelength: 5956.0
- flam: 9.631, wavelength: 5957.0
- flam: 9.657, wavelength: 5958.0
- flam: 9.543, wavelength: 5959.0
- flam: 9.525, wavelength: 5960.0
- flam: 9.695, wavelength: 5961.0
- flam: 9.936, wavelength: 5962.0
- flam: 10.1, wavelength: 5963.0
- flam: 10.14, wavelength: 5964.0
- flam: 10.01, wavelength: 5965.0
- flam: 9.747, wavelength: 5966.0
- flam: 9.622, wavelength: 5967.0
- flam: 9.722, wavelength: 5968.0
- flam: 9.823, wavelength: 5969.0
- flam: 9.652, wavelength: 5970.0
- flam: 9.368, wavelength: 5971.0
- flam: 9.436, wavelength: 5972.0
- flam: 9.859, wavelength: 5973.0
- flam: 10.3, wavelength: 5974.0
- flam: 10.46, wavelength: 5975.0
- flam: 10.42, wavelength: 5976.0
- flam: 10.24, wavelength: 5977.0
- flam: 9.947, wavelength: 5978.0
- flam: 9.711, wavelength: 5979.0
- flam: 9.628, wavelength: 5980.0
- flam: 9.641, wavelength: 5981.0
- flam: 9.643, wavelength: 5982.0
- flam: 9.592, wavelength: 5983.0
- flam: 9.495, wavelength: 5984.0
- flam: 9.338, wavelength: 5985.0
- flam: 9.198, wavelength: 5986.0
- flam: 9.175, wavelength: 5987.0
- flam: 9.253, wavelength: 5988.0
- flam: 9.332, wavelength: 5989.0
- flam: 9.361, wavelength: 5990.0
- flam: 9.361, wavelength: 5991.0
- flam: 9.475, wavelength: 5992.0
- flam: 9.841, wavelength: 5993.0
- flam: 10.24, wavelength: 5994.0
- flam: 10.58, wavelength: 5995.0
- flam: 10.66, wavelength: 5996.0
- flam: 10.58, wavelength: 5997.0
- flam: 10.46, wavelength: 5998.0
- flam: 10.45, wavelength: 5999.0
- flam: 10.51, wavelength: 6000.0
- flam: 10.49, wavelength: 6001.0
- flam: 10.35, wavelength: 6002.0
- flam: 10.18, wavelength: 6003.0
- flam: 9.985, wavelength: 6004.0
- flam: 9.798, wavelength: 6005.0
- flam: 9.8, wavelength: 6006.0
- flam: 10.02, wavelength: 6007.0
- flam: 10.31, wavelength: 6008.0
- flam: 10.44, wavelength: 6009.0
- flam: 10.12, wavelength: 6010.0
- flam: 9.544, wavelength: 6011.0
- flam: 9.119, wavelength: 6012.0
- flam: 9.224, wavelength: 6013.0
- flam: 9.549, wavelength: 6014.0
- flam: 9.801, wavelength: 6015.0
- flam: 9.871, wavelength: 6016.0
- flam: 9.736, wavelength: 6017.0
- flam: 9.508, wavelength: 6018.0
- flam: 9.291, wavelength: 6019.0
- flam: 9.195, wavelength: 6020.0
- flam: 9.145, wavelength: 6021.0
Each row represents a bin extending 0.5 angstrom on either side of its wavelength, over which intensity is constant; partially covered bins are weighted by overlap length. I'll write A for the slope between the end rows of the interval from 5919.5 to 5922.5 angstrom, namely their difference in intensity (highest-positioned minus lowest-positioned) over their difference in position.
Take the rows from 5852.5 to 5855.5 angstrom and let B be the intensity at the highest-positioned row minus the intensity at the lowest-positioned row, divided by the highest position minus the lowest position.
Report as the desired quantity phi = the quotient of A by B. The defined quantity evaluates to 3.7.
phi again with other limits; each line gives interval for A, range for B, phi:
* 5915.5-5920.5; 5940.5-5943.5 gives 1.0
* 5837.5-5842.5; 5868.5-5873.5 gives -0.8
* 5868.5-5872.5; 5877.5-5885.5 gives -1.2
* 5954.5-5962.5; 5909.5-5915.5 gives 4.9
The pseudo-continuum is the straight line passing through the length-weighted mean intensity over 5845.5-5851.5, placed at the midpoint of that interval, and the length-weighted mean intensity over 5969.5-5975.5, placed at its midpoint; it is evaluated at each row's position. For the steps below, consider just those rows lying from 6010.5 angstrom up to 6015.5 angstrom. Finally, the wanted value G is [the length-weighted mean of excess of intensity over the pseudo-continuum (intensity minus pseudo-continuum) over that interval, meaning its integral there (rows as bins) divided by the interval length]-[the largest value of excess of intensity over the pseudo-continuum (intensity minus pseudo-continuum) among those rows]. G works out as -0.3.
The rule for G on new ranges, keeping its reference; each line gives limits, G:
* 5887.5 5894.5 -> -0.6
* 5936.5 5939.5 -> -0.3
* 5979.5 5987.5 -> -0.2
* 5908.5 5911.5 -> -0.1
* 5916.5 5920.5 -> -0.1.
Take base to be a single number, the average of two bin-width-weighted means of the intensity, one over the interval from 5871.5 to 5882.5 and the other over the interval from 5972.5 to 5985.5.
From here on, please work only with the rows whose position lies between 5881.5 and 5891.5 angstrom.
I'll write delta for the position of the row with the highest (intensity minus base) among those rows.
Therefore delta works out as 5882.0 angstrom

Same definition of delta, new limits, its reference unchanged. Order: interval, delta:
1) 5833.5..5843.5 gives 5834.0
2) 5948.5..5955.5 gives 5949.0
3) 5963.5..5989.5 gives 5975.0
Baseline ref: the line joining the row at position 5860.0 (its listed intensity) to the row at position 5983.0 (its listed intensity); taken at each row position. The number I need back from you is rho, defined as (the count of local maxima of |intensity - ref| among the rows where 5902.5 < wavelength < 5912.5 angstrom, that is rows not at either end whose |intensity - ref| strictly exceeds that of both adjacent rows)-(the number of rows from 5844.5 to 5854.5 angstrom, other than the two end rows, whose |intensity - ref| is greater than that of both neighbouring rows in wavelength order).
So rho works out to 0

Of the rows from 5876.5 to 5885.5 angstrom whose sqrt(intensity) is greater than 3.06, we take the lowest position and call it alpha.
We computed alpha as 5878.0 angstrom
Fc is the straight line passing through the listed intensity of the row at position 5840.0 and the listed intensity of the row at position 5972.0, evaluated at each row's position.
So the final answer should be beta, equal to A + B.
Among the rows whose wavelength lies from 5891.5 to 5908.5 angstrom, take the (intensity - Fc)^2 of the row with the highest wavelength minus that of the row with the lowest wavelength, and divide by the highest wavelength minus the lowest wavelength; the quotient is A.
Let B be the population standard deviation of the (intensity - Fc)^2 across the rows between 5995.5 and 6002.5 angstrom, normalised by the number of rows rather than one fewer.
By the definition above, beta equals -0.5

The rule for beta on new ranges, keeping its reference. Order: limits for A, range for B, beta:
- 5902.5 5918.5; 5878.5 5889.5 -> 3.3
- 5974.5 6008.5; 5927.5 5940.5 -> 0.2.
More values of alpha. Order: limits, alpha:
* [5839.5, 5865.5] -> 5840.0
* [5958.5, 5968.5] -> 5959.0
